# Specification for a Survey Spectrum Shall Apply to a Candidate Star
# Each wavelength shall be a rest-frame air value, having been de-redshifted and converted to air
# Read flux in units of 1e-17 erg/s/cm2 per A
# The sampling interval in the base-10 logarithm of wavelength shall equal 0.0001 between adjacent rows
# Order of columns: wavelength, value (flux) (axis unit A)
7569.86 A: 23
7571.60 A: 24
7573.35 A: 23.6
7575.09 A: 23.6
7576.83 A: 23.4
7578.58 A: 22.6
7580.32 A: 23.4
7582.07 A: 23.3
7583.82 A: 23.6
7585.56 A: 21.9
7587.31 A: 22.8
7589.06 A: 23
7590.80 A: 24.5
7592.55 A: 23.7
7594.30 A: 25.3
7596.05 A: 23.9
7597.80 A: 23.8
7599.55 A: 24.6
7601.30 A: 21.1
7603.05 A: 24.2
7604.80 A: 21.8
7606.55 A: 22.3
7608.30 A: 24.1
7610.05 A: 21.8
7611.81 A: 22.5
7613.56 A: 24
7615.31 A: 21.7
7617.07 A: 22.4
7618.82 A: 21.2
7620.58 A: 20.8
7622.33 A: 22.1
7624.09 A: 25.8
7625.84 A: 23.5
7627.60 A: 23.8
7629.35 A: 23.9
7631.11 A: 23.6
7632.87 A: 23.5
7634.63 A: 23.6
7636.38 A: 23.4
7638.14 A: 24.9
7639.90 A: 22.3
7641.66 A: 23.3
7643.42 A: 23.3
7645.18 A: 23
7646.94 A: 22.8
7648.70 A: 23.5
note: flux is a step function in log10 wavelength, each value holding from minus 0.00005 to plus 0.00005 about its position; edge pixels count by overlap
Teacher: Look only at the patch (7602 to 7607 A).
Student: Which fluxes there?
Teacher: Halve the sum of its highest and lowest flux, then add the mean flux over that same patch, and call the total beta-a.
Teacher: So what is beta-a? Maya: 45.8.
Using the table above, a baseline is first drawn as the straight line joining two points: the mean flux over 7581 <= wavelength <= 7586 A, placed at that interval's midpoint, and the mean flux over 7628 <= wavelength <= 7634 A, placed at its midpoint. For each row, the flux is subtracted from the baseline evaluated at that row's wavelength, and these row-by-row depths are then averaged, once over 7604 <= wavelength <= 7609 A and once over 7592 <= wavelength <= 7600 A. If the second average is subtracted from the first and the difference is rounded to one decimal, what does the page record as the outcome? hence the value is 1.7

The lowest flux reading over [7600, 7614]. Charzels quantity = 21.1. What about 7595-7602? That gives 21.1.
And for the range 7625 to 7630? 23.5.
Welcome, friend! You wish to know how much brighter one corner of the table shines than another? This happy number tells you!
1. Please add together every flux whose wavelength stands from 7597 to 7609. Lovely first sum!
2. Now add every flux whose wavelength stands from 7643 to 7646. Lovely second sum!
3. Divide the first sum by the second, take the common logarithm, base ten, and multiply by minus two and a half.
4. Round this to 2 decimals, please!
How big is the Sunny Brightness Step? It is -1.36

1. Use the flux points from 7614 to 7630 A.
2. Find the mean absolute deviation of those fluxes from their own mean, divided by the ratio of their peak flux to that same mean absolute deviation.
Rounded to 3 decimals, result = 0.064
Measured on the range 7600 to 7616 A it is 0.041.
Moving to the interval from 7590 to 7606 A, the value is 0.038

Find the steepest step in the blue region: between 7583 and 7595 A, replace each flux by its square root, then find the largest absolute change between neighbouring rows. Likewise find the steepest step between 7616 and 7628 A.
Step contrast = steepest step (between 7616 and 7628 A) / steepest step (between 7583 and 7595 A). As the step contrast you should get 2.1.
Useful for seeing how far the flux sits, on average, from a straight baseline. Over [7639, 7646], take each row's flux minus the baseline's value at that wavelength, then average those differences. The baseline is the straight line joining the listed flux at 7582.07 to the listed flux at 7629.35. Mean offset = -1.1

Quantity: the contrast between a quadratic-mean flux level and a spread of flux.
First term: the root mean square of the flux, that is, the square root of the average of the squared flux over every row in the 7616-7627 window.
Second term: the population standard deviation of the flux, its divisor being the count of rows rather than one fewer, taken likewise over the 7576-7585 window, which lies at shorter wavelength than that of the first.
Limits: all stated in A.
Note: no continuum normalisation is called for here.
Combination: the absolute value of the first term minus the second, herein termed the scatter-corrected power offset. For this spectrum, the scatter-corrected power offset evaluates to 22.4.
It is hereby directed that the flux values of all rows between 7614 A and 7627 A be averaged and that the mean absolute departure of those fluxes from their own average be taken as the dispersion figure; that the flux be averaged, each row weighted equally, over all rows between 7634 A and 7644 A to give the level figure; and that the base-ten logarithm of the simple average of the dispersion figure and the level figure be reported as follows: 1.092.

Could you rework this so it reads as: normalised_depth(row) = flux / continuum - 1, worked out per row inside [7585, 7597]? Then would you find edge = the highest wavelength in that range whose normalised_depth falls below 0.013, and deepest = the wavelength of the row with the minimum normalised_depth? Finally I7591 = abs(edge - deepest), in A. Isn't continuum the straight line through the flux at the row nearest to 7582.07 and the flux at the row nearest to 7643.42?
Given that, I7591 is 3.5 A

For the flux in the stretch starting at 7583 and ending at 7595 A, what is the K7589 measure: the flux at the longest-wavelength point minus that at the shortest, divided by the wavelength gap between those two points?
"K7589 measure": 0.16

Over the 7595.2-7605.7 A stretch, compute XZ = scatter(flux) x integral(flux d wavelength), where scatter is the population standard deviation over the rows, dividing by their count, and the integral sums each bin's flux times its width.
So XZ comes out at 318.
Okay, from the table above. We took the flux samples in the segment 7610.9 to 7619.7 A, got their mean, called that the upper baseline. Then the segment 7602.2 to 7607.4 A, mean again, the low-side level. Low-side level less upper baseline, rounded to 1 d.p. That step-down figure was 0.4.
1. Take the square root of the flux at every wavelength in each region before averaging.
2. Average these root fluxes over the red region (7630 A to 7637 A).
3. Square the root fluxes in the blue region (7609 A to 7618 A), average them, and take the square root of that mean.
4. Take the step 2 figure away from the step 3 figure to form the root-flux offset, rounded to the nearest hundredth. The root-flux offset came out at -0.11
